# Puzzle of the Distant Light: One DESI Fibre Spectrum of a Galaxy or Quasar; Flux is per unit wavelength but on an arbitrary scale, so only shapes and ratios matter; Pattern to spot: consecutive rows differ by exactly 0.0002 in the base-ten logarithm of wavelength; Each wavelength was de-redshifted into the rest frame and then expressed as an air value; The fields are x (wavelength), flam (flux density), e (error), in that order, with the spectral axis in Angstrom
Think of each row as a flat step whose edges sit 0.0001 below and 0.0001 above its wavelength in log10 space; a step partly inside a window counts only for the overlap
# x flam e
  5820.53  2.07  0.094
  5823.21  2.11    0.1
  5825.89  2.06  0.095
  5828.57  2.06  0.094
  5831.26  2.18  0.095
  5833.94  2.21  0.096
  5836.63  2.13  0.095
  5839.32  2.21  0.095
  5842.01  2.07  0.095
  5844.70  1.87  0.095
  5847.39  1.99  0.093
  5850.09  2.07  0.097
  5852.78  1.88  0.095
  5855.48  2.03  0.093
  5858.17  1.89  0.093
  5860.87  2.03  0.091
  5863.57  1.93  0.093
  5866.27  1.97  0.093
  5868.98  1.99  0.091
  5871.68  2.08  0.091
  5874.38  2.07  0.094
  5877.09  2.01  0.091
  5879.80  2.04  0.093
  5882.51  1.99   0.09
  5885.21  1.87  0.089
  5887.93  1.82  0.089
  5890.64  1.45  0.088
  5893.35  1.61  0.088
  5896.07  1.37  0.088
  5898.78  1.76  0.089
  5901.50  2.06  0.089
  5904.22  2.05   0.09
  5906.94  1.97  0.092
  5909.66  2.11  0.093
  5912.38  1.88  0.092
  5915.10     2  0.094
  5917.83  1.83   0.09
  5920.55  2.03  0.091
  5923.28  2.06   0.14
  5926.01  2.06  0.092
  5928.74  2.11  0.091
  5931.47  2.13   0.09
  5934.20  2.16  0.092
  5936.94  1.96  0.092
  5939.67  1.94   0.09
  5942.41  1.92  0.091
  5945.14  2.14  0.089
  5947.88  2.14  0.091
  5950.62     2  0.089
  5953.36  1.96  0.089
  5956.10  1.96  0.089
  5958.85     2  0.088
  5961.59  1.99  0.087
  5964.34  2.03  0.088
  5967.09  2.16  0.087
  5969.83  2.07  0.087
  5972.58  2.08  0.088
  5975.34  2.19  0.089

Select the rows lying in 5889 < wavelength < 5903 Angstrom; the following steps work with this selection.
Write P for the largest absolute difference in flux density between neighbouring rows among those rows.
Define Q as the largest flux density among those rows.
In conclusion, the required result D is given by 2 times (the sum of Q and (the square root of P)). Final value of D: 5.4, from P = 0.39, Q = 2.06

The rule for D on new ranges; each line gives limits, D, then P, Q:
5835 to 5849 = 5.3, 0.20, 2.21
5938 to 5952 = 5.2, 0.22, 2.14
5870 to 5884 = 4.6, 0.06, 2.08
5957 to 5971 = 5.0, 0.13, 2.16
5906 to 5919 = 5.2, 0.23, 2.11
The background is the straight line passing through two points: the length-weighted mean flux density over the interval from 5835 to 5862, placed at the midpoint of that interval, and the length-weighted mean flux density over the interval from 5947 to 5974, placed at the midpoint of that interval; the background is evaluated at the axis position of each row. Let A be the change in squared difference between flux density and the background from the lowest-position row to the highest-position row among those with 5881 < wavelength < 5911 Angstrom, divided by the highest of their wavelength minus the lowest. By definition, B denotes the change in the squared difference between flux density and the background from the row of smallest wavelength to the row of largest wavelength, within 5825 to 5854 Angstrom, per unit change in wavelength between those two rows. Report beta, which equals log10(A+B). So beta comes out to -3.1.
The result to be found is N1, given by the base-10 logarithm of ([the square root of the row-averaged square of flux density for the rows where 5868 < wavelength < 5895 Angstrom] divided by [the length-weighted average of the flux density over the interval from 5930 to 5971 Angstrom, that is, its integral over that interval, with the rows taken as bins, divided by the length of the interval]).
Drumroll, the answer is -0.03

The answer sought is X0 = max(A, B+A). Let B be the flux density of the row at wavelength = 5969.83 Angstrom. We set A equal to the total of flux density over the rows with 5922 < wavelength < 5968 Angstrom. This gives 36.8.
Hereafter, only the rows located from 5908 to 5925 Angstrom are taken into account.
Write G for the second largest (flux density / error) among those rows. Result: 22.3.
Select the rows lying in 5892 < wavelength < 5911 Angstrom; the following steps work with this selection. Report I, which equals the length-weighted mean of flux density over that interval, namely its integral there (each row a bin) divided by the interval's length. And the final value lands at 1.85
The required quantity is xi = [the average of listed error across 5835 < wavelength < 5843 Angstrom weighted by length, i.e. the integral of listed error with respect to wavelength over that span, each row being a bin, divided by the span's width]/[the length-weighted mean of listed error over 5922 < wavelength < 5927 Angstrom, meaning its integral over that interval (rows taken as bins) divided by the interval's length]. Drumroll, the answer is 0.81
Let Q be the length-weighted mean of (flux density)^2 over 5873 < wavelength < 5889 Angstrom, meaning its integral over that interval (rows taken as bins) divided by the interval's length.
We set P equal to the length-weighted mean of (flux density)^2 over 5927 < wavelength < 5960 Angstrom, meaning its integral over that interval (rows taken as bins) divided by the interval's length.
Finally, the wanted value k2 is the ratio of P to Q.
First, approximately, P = 4.15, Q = 3.89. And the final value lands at 1.07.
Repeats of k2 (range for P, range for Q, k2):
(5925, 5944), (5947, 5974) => 1.00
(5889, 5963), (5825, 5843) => 0.84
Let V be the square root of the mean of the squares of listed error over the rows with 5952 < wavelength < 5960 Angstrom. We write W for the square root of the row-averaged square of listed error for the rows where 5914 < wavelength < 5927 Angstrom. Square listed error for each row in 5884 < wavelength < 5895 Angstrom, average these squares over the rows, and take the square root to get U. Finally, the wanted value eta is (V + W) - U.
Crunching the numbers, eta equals 0.103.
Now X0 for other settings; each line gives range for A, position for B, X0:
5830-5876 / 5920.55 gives 36.6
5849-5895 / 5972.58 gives 34.8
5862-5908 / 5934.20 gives 34.2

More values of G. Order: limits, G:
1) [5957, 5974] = 23.8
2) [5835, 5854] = 22.4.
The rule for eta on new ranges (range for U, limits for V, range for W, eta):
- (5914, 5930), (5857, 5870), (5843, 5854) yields 0.086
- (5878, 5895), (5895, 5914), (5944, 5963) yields 0.090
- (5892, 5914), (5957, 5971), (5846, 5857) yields 0.092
